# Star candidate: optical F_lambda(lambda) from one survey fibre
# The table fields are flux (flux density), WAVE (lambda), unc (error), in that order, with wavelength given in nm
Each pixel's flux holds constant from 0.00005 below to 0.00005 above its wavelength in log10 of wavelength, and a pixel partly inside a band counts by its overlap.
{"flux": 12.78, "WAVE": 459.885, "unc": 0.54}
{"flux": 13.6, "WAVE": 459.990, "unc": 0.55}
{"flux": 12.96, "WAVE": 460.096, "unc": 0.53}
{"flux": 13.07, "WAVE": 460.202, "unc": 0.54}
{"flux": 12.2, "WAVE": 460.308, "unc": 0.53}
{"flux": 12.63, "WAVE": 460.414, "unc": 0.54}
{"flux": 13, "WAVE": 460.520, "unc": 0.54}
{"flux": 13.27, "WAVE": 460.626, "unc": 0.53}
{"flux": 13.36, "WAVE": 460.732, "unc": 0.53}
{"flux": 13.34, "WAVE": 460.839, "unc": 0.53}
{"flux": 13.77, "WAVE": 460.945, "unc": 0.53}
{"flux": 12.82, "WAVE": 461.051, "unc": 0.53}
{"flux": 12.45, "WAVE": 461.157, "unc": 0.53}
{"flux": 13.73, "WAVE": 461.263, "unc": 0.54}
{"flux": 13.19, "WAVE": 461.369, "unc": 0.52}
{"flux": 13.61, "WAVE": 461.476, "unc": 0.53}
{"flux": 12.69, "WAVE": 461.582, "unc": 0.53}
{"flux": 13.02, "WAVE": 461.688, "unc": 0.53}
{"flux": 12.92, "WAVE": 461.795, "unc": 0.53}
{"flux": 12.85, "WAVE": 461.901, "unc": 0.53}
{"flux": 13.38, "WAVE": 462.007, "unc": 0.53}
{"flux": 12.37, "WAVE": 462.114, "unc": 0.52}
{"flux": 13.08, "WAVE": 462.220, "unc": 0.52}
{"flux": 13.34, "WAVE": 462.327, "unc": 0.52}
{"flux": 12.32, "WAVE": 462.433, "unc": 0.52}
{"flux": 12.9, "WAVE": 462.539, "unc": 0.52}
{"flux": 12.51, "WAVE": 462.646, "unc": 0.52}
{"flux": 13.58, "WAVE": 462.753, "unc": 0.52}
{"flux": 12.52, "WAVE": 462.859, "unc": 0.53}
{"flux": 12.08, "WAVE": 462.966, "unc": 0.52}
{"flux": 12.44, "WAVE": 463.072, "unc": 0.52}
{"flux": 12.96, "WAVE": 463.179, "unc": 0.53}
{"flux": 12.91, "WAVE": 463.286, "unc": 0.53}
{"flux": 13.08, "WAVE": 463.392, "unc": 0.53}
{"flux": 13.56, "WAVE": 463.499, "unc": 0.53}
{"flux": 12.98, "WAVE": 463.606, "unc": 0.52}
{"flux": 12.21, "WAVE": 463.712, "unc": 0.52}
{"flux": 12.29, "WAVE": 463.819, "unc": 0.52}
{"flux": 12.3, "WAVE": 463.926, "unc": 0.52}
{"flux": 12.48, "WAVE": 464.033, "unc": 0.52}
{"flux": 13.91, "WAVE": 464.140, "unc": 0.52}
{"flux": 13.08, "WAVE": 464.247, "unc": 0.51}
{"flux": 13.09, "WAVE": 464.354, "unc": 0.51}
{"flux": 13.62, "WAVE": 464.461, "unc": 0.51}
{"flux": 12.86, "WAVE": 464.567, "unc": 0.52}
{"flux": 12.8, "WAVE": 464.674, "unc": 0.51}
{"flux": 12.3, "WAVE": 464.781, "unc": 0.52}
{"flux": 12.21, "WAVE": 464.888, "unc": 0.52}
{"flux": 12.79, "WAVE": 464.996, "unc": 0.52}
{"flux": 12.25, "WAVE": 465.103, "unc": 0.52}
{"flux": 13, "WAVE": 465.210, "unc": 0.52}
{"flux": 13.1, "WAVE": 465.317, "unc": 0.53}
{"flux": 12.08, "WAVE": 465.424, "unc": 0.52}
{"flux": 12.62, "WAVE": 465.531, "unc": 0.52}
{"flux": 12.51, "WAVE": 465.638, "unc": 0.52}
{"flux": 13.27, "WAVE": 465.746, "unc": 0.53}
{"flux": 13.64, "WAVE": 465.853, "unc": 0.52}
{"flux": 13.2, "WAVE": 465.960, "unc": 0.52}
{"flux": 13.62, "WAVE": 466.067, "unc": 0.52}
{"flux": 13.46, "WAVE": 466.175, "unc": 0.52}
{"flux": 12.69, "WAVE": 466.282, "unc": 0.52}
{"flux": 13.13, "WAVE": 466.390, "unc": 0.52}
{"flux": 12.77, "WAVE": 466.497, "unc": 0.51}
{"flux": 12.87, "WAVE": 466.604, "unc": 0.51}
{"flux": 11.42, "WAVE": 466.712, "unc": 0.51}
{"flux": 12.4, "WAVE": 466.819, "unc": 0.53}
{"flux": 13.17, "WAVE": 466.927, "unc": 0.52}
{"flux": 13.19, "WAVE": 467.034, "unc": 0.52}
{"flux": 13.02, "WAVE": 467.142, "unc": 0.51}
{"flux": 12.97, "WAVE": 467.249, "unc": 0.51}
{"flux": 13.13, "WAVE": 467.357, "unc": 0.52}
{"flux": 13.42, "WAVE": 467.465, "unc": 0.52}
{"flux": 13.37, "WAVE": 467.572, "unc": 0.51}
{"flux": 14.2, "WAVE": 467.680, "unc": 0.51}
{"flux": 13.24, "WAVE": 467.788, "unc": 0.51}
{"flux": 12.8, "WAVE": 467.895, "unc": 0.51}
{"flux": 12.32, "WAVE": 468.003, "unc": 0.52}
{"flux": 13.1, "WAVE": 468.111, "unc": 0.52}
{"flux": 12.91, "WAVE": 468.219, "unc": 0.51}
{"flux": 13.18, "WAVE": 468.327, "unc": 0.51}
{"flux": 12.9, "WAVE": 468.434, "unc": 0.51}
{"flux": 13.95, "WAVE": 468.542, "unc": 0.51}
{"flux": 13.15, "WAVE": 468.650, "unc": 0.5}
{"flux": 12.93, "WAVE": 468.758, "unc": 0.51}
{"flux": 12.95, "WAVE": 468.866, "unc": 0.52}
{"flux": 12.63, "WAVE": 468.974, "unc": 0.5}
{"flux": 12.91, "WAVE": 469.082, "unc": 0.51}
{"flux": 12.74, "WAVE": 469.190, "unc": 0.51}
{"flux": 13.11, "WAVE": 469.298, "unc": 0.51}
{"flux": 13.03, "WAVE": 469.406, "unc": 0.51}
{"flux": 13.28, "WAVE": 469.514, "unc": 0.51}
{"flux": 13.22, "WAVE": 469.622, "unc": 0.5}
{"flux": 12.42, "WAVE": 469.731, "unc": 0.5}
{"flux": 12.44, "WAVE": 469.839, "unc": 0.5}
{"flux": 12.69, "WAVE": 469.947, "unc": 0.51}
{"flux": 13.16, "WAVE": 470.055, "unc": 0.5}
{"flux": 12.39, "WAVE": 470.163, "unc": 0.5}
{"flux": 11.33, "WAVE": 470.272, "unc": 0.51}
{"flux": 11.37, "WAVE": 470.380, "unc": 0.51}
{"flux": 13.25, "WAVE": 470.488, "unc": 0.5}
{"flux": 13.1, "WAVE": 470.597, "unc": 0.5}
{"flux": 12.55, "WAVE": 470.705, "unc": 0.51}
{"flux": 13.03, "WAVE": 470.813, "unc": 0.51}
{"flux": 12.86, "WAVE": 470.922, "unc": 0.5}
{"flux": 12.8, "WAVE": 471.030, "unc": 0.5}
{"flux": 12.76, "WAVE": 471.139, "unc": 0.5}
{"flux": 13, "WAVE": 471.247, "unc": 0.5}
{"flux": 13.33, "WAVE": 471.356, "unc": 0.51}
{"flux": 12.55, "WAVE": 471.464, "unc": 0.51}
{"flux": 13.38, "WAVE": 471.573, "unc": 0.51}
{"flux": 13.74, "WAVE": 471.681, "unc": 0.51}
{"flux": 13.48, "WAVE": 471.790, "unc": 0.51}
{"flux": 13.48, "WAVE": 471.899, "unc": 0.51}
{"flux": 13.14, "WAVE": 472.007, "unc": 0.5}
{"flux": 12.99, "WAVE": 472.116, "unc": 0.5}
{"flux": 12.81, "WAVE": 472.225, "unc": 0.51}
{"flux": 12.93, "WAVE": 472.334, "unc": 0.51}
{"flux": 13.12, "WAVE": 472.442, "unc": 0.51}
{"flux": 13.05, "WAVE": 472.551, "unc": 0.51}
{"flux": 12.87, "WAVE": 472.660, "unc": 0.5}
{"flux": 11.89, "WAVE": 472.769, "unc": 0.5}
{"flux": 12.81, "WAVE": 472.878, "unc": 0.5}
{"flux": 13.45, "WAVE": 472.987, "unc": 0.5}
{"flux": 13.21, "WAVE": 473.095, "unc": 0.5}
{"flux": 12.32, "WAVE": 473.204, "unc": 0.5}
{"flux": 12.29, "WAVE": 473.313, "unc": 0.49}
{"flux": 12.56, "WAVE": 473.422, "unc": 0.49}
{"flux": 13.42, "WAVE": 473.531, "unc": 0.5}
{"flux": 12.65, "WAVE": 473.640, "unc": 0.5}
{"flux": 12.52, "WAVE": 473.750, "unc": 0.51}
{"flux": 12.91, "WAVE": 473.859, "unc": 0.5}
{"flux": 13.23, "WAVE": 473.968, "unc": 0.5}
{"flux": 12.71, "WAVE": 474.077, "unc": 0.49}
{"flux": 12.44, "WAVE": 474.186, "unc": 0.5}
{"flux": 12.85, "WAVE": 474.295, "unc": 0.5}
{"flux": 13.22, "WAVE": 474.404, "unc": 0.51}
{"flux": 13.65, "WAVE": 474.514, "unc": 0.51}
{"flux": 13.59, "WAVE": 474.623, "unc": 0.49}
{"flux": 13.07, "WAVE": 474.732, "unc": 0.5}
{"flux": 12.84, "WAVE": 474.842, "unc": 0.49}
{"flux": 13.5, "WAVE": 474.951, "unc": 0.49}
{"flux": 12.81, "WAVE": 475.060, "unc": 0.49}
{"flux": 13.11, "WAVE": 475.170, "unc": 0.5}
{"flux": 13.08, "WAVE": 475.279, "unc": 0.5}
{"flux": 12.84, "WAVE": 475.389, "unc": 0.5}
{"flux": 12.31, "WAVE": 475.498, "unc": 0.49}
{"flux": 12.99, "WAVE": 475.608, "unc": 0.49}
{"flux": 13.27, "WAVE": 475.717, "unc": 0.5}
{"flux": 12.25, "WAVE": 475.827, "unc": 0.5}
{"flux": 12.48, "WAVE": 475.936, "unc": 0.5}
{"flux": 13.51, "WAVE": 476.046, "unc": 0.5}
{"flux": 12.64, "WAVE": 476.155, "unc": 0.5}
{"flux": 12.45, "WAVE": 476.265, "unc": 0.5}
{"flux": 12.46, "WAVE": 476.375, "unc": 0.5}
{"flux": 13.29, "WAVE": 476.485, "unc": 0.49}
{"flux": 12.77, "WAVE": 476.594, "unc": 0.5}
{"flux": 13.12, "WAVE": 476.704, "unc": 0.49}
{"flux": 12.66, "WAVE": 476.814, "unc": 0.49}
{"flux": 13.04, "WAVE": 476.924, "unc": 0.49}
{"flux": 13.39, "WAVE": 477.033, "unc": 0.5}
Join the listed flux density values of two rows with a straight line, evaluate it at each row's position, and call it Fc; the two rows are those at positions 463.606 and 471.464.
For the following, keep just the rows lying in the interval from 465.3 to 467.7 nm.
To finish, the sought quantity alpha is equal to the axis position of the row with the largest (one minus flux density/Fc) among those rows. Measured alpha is 466.712 nm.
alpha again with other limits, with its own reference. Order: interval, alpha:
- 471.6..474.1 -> 472.769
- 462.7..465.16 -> 462.966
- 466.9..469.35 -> 468.003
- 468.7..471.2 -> 470.272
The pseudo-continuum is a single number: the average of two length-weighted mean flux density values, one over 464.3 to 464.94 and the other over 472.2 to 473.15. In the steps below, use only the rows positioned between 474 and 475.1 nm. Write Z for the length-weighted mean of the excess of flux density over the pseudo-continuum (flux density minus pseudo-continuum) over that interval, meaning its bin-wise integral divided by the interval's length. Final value 0.20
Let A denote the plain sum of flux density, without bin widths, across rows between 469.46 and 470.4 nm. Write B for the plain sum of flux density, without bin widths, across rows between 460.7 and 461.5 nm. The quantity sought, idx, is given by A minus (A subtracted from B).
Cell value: 118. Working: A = 112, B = 106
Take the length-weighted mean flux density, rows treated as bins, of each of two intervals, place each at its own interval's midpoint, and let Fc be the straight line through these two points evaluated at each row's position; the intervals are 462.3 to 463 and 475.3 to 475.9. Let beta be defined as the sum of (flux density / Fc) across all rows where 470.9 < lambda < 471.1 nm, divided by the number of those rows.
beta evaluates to 1.01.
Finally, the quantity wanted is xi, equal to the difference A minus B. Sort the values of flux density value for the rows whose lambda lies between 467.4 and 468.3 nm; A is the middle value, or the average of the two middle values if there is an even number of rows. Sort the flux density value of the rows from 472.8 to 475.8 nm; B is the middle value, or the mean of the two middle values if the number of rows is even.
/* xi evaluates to 0.3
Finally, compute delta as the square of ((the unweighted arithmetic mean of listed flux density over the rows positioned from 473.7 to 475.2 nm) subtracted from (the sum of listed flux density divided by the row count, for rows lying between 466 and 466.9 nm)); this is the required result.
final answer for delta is 0.056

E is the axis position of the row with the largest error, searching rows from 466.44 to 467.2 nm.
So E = 466.819 nm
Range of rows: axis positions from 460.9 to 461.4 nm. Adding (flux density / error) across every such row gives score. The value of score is 124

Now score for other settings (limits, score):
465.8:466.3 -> 128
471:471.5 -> 128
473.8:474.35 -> 129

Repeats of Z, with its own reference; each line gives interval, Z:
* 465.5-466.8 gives 0.05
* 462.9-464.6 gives -0.01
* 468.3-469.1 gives 0.21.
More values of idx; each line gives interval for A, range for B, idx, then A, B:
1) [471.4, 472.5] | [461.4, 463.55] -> 5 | 132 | 258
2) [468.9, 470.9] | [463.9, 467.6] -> 6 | 229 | 452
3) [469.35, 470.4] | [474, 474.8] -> 159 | 125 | 92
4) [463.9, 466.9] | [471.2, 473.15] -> 484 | 359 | 235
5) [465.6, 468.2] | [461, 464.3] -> 226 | 313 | 400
